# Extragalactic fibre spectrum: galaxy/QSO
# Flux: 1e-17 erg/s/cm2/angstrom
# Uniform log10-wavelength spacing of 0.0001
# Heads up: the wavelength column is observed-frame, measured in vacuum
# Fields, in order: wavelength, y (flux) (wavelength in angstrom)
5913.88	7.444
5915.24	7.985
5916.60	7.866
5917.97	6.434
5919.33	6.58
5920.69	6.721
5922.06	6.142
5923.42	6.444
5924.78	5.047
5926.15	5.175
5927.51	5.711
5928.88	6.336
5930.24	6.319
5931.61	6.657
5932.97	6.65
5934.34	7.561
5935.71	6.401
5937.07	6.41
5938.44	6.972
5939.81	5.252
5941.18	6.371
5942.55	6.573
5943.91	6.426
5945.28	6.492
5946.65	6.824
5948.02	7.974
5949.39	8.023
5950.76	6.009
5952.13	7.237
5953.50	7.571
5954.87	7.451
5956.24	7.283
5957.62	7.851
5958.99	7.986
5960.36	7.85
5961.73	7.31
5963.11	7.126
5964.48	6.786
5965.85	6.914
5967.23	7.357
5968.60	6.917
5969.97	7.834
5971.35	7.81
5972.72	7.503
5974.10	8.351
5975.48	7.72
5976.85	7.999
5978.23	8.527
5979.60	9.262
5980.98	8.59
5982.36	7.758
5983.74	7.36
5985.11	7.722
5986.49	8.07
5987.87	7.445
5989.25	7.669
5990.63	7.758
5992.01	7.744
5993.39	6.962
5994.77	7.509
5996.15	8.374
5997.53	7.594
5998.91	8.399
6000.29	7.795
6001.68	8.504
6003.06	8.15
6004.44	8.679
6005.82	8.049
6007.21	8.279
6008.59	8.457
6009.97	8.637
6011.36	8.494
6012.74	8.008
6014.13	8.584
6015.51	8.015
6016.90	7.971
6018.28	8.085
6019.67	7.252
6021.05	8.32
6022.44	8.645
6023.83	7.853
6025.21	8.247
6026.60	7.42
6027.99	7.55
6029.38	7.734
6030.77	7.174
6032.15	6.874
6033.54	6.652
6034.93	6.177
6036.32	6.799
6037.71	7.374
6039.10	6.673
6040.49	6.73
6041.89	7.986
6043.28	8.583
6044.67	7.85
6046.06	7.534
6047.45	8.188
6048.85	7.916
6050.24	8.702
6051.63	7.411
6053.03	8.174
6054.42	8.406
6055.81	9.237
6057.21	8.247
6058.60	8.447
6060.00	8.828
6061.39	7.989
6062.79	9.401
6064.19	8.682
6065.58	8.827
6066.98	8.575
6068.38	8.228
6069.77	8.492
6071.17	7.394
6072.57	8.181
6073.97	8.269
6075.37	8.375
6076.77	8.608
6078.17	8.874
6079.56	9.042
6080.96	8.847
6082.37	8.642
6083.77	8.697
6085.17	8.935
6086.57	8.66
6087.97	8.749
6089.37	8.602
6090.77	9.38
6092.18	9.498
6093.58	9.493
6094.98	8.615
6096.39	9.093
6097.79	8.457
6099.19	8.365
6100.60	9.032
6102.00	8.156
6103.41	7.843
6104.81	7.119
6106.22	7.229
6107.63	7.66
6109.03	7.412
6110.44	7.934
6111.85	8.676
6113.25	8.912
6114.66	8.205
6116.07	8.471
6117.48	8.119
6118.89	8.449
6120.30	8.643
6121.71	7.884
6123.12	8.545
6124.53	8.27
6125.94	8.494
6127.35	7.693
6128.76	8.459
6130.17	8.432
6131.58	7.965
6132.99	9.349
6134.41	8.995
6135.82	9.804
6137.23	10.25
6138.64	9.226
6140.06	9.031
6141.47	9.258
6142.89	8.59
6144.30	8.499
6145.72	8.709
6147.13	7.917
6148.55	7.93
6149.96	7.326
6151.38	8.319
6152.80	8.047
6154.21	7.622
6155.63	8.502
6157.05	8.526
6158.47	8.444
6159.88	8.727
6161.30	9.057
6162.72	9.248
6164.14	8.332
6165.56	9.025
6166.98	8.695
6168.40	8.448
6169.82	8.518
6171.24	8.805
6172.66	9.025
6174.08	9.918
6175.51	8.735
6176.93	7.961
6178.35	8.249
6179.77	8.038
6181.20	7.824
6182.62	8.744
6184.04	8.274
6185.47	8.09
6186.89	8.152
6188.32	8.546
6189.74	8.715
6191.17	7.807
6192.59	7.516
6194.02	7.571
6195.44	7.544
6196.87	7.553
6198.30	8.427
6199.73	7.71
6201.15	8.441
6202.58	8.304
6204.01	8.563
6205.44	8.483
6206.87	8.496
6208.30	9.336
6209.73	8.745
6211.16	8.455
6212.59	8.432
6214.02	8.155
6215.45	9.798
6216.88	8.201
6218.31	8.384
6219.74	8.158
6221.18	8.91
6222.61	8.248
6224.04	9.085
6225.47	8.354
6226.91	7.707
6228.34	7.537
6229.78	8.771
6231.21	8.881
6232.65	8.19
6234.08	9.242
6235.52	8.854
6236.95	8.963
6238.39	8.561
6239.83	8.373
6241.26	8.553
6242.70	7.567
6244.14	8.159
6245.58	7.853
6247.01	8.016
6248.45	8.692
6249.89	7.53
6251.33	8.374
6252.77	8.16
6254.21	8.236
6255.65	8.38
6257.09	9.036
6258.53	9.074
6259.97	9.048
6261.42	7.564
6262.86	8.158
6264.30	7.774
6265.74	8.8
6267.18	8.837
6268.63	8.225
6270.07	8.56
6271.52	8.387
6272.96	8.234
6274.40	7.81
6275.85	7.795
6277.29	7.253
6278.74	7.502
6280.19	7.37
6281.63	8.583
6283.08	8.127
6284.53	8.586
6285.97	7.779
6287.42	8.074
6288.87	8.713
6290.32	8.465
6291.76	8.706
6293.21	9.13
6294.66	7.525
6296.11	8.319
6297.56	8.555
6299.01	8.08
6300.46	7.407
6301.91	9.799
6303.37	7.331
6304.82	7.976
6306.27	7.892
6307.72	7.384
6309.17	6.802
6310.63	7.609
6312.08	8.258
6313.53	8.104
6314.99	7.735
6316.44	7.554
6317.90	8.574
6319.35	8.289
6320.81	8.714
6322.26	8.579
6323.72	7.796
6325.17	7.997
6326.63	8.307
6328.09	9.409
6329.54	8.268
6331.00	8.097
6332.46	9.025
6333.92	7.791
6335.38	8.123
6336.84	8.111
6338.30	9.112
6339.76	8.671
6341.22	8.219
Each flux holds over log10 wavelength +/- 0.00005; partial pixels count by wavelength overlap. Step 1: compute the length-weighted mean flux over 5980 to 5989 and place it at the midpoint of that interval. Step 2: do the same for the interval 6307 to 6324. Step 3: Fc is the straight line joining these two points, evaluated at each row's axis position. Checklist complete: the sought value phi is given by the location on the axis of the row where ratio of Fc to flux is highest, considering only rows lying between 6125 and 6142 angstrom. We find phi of 6127.35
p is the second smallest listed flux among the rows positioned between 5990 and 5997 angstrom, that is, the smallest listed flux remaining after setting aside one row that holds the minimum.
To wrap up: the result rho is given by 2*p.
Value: 15.0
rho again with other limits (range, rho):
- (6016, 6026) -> 15.7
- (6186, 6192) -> 16.3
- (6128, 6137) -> 16.9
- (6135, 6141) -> 18.5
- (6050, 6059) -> 16.3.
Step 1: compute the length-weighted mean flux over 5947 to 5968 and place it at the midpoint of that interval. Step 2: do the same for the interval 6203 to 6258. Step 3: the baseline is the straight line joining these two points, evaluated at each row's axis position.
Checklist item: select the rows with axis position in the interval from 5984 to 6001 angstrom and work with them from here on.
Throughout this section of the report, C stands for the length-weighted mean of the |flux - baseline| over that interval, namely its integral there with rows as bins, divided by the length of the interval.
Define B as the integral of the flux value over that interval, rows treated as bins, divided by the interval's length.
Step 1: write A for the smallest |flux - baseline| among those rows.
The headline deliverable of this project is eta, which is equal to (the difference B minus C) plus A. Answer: 7.4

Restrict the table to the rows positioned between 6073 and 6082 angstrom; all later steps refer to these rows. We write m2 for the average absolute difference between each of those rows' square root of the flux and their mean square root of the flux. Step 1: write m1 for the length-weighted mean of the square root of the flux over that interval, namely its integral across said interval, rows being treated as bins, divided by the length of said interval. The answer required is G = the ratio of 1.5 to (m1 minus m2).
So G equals 0.52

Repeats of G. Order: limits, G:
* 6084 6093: 0.51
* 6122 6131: 0.53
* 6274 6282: 0.55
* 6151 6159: 0.53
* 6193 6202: 0.55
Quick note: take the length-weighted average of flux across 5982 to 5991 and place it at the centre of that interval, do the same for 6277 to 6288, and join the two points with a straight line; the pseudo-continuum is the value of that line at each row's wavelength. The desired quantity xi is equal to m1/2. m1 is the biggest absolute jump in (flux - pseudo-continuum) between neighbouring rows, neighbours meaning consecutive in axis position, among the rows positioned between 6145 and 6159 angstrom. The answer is 0.50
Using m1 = 0.99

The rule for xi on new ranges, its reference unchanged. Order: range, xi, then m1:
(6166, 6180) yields 0.59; 1.18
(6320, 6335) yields 0.62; 1.24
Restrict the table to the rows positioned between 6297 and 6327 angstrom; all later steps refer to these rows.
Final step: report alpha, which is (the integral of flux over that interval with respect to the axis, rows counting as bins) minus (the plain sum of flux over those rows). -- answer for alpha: 72.1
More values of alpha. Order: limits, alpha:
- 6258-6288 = 73.3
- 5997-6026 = 65.6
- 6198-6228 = 76.2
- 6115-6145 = 78.0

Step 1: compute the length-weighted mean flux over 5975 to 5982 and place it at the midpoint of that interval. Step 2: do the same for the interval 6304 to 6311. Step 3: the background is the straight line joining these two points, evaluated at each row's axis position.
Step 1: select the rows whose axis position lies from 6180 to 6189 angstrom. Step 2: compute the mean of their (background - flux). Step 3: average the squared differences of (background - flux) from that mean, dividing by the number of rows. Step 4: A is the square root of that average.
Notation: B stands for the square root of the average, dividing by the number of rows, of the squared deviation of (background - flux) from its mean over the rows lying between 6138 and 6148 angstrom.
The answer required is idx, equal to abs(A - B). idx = 0.129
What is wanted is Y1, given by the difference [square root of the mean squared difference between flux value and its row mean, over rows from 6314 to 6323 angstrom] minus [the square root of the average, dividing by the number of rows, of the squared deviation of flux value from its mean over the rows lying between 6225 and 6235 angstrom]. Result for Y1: -0.1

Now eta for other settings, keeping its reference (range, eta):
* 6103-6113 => 7.3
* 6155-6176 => 8.3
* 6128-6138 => 8.1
